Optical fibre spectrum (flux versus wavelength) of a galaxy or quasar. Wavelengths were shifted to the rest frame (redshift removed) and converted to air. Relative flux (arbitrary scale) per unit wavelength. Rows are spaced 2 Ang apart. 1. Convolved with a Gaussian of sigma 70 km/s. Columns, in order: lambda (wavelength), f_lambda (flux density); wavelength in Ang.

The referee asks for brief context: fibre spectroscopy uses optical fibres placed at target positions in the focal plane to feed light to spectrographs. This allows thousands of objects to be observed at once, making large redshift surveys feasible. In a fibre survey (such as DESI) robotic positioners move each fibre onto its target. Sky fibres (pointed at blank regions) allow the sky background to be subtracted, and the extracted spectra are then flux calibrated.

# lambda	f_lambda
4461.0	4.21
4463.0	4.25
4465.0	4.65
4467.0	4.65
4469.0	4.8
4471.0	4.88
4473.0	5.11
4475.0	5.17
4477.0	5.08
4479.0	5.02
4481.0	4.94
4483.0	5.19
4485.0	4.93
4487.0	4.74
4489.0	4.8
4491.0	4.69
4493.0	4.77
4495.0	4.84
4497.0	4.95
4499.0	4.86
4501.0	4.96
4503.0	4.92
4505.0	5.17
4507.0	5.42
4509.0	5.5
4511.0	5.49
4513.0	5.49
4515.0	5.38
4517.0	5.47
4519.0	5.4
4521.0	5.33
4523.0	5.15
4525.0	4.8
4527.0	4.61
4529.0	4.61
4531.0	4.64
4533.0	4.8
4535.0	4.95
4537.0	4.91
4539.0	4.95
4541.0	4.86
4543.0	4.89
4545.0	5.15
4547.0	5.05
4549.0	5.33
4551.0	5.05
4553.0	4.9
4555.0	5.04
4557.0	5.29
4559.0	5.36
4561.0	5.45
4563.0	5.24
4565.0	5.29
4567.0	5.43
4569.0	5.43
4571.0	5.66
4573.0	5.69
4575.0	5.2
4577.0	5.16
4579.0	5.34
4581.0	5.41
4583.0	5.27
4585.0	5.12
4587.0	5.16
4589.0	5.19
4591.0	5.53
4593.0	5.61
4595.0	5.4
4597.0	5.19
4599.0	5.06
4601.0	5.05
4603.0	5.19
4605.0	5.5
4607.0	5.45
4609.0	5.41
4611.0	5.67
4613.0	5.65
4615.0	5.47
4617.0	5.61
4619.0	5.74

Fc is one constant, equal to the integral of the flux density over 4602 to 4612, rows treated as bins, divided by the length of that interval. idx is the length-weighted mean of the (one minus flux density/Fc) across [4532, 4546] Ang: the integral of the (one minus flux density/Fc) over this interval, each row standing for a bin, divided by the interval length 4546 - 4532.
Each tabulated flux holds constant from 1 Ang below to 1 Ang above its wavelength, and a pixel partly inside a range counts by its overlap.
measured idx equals 0.09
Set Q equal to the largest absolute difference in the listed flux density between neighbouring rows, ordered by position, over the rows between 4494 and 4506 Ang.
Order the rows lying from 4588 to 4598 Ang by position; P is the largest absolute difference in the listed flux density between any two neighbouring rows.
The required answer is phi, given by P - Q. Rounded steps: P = 0.34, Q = 0.25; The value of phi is 0.09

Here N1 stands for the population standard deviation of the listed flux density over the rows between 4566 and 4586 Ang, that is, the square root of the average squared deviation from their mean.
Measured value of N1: 0.18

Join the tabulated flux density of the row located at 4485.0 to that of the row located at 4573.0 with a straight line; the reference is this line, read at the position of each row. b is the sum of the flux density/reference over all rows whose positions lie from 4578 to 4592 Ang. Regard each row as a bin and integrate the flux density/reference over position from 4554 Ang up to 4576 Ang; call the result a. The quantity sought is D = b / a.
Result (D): 0.30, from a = 21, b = 6.4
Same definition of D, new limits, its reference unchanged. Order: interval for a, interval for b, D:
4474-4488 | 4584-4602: 0.56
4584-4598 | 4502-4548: 1.74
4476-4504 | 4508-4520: 0.23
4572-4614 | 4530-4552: 0.26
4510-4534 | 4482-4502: 0.42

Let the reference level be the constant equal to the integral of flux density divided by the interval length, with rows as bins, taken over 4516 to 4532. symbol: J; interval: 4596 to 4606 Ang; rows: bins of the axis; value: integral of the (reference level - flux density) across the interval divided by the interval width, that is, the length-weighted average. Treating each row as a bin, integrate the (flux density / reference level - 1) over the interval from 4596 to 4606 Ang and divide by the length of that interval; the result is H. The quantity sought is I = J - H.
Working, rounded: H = 0.039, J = -0.20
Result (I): -0.24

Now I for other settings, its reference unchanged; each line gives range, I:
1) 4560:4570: -0.44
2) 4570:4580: -0.49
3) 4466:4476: 0.10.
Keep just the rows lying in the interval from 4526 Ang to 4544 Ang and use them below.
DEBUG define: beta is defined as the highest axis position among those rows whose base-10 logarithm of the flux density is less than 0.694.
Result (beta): 4543.0 Ang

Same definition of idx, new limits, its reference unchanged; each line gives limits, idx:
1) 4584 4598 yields 0.02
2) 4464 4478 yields 0.10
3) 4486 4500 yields 0.12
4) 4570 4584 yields 0.01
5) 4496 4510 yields 0.06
